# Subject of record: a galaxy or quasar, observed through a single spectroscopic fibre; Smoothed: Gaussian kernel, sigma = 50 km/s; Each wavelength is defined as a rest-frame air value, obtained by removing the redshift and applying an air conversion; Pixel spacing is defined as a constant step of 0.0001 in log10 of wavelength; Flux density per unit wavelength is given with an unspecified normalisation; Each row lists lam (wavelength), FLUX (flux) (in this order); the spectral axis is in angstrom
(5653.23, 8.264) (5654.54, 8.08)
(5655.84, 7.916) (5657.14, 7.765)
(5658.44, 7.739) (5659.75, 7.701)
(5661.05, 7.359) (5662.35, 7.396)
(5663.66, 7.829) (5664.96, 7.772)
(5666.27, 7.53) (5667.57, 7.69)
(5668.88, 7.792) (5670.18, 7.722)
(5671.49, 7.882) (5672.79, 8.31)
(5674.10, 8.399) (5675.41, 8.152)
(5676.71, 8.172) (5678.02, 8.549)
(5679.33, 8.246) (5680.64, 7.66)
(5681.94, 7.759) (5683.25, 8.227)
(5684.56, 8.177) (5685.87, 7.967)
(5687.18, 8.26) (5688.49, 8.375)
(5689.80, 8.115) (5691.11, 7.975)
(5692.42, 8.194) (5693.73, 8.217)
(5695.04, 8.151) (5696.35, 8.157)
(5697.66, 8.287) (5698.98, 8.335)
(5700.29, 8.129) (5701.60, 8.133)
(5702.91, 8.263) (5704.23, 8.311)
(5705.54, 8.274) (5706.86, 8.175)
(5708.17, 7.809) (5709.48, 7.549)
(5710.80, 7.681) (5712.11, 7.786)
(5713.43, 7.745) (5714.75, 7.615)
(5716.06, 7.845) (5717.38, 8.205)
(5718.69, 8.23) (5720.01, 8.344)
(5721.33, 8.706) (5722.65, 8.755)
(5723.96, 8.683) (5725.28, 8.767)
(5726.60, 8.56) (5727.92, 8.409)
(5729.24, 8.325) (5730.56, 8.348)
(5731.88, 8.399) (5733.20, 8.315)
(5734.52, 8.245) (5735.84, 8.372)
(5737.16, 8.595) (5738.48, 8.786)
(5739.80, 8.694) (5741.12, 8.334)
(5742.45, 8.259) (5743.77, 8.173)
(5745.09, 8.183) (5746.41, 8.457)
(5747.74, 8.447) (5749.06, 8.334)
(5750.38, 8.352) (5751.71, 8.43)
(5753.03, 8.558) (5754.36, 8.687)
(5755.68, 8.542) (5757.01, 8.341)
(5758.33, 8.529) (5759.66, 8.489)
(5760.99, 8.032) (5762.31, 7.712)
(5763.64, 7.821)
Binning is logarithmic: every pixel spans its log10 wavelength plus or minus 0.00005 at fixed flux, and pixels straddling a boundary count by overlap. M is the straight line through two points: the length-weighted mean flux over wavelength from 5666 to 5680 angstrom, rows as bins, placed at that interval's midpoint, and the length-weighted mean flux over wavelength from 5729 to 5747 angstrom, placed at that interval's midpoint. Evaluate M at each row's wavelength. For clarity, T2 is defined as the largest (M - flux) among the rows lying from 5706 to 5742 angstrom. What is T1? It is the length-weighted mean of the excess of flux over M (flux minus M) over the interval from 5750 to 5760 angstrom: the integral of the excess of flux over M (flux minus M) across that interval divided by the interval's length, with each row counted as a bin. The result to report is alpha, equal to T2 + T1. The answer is 0.71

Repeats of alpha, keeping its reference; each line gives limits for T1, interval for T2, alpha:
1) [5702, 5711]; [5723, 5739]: -0.07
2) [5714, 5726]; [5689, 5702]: 0.22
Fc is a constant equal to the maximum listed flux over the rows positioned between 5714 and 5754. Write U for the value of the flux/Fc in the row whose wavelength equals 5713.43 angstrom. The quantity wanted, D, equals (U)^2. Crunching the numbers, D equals 0.78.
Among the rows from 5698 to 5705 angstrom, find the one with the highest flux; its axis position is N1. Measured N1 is 5698.98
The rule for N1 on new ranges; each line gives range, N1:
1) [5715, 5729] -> 5725.28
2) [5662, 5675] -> 5674.10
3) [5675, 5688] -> 5678.02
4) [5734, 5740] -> 5738.48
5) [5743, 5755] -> 5754.36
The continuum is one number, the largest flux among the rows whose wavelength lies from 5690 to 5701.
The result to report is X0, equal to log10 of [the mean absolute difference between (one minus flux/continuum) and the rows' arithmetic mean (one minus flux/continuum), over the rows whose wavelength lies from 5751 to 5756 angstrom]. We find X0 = -2.09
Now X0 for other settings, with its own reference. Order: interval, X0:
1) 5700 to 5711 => -1.55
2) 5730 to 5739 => -1.76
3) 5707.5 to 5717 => -1.97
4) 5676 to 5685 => -1.56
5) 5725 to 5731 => -1.76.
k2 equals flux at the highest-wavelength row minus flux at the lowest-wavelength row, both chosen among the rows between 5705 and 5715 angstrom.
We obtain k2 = -0.66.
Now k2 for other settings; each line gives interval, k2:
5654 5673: 0.23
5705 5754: 0.28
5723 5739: 0.10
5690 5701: 0.15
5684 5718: 0.03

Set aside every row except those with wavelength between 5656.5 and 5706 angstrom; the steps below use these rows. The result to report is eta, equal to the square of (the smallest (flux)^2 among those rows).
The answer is 2933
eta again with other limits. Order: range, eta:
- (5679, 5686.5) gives 3443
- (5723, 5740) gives 4621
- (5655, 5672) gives 2933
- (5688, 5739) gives 3248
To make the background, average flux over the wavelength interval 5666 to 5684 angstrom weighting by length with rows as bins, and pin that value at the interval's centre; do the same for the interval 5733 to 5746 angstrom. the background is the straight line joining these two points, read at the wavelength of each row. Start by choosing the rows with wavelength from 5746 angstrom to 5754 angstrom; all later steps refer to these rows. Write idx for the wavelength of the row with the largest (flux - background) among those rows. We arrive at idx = 5753.03 angstrom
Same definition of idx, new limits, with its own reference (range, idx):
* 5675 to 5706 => 5678.02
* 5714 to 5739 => 5722.65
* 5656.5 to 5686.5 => 5678.02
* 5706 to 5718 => 5706.86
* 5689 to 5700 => 5698.98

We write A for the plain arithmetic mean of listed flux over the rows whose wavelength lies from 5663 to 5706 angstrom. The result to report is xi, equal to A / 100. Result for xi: 0.0809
